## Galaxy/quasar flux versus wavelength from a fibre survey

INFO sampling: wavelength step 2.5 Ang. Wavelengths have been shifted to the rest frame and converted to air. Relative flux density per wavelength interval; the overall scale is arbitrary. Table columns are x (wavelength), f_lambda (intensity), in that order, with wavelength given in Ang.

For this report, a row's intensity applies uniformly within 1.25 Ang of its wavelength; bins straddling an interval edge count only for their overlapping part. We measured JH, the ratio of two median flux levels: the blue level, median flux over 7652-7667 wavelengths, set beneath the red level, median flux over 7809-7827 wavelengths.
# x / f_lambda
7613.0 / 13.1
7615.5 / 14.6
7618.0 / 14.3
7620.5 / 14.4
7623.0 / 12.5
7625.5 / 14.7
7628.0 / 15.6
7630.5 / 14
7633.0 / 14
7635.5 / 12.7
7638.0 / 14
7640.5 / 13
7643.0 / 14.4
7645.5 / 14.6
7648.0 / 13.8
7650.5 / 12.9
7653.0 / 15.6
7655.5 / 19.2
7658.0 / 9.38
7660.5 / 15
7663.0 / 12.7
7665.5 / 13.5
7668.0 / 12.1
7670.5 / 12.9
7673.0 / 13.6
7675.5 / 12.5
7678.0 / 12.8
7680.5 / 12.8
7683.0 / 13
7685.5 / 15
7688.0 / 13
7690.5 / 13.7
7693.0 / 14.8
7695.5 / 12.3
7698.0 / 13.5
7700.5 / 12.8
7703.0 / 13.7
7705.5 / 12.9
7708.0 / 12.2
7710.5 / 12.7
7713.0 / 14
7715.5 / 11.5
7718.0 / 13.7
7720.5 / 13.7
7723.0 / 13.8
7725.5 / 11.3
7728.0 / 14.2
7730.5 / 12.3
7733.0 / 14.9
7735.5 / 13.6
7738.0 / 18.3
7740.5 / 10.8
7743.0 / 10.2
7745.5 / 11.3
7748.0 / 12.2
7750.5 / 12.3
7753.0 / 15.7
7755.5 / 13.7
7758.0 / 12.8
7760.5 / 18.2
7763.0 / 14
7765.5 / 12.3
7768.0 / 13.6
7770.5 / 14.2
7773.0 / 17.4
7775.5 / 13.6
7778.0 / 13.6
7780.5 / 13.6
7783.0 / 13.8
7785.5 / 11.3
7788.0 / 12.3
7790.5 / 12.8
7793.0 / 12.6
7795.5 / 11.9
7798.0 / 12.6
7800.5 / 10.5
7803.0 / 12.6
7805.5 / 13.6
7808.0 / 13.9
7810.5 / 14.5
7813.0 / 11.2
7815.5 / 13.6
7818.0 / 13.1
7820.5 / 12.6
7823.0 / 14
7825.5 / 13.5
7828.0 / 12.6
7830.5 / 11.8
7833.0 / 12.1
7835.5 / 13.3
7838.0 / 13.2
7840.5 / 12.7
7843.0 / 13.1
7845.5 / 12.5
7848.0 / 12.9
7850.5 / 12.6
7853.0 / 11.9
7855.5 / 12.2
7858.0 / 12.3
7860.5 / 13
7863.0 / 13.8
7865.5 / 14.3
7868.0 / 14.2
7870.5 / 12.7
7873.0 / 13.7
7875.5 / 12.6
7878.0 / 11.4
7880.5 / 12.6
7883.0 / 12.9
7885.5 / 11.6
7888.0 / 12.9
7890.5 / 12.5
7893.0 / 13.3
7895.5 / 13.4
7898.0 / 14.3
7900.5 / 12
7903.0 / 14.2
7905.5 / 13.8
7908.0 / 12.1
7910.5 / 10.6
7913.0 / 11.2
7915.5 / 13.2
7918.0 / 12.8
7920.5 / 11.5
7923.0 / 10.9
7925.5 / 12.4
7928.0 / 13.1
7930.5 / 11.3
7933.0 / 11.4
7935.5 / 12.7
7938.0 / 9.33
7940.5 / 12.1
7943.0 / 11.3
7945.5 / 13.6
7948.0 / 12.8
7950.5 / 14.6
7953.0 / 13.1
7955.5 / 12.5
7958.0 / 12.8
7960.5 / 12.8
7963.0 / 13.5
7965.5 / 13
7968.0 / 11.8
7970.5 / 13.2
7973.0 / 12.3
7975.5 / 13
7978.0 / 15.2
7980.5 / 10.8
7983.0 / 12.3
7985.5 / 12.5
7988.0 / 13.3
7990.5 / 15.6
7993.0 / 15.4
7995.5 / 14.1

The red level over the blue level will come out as 0.947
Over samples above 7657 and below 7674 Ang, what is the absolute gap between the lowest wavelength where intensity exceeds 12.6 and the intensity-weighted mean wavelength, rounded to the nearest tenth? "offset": 5.2 Ang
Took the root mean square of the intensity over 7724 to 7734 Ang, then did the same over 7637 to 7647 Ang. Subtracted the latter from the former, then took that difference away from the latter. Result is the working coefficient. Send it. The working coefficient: 14.8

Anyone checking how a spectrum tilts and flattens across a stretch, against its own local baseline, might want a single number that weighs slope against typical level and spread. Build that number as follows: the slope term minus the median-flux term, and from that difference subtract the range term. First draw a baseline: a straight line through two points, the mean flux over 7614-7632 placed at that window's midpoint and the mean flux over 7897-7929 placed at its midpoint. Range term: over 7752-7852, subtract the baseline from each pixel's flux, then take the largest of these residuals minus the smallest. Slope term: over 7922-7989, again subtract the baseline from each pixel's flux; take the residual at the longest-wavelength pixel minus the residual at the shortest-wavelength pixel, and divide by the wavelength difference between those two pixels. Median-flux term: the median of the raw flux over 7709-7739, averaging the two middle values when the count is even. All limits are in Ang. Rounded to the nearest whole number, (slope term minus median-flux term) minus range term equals -21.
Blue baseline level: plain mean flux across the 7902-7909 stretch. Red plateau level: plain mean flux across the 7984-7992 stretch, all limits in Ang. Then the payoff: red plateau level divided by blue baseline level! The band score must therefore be 1.03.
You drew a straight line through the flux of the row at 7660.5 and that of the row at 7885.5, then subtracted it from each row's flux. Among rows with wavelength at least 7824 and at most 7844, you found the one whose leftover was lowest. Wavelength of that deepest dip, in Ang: 7830.5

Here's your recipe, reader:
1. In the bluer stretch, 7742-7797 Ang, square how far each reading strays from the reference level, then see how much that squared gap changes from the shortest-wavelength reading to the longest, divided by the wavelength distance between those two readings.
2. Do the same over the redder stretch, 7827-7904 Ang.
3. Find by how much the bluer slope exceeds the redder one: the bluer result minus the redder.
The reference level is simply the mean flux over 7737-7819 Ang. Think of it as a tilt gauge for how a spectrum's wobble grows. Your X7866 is -0.15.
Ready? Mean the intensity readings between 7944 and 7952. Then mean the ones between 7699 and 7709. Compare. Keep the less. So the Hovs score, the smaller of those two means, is 12.9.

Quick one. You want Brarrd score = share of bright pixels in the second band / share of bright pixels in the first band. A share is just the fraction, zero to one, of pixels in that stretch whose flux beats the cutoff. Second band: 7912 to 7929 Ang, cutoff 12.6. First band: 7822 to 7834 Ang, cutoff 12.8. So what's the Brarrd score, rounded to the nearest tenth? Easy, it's 1.1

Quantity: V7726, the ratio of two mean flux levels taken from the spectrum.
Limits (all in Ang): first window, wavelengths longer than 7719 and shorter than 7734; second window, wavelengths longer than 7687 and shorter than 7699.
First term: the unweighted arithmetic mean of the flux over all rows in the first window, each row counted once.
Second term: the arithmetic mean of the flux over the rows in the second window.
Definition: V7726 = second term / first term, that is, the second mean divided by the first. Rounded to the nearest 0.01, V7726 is 1.01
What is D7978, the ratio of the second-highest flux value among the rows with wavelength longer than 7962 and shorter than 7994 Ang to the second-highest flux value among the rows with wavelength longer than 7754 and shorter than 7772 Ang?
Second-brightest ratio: 1.08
